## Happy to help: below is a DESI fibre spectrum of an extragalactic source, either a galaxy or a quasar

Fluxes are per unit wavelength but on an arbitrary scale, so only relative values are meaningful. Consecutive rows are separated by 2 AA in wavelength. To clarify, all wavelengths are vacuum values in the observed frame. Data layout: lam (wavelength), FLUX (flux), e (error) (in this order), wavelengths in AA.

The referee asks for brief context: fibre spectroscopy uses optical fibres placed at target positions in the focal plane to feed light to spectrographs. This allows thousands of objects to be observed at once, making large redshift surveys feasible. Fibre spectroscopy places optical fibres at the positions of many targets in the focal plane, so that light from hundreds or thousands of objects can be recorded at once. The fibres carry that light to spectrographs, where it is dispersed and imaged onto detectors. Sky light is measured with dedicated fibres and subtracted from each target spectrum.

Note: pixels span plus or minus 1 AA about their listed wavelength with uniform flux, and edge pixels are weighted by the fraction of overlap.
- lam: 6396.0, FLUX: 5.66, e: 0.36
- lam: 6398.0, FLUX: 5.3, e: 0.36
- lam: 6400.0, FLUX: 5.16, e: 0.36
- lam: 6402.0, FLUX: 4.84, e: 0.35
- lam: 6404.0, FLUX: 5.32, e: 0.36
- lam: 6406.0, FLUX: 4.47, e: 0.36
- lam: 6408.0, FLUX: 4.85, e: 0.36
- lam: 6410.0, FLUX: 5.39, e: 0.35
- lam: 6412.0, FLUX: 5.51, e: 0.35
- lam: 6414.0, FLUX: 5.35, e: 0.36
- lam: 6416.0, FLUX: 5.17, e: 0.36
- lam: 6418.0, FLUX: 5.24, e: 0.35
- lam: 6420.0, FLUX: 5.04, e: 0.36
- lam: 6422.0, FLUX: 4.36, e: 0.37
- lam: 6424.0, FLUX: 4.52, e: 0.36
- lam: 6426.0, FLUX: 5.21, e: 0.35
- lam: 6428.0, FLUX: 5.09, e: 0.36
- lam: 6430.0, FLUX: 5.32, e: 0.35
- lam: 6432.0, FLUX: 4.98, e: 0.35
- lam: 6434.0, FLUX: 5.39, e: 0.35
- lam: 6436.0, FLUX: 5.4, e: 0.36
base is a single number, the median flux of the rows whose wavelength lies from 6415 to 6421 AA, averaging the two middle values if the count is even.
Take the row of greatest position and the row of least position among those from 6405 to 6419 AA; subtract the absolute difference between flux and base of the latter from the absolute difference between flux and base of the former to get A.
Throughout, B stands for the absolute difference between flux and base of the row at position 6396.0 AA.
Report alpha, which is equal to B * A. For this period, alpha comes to -0.31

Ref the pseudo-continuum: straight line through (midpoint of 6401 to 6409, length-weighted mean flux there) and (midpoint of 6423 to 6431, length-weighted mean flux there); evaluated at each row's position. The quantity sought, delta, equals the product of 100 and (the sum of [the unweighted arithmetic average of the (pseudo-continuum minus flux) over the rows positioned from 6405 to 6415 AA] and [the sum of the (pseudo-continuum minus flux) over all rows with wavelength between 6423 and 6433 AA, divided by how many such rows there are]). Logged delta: -19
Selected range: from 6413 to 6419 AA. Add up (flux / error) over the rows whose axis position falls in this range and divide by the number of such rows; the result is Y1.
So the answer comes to 14.7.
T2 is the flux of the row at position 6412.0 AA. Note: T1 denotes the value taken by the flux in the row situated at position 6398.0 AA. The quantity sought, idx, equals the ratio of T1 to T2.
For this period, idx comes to 0.96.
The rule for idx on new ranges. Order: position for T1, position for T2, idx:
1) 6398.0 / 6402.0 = 1.10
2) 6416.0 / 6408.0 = 1.07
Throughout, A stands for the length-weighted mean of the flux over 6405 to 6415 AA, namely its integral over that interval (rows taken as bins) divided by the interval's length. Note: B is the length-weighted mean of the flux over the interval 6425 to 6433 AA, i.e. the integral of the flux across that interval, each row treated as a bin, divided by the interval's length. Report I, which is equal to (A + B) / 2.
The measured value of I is 5.13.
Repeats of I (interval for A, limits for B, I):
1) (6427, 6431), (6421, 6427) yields 4.95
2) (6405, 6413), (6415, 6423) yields 5.00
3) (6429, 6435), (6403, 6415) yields 5.19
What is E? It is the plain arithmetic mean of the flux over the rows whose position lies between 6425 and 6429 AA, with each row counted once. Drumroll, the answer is 5.150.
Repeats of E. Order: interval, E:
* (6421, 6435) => 4.981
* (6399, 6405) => 5.107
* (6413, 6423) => 5.032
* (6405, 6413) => 5.055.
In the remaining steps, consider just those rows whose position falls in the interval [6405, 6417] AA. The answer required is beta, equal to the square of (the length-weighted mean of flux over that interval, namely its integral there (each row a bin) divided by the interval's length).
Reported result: 26.2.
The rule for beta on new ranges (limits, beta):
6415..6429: 24.5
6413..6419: 27.6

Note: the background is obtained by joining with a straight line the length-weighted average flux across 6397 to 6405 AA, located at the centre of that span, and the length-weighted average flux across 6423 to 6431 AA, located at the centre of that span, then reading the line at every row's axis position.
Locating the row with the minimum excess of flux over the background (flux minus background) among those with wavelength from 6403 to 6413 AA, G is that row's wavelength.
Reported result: 6406.0 AA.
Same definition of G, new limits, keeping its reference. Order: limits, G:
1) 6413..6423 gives 6422.0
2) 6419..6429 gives 6422.0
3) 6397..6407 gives 6406.0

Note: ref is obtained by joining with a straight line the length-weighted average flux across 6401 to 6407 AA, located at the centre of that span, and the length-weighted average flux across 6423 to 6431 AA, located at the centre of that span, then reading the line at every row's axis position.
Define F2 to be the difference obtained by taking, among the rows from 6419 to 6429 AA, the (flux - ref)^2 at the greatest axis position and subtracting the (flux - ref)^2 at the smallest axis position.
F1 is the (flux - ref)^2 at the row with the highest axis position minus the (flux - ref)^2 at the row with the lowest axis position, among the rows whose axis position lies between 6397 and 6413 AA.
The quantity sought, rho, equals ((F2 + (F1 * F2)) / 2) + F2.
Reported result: 0.00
